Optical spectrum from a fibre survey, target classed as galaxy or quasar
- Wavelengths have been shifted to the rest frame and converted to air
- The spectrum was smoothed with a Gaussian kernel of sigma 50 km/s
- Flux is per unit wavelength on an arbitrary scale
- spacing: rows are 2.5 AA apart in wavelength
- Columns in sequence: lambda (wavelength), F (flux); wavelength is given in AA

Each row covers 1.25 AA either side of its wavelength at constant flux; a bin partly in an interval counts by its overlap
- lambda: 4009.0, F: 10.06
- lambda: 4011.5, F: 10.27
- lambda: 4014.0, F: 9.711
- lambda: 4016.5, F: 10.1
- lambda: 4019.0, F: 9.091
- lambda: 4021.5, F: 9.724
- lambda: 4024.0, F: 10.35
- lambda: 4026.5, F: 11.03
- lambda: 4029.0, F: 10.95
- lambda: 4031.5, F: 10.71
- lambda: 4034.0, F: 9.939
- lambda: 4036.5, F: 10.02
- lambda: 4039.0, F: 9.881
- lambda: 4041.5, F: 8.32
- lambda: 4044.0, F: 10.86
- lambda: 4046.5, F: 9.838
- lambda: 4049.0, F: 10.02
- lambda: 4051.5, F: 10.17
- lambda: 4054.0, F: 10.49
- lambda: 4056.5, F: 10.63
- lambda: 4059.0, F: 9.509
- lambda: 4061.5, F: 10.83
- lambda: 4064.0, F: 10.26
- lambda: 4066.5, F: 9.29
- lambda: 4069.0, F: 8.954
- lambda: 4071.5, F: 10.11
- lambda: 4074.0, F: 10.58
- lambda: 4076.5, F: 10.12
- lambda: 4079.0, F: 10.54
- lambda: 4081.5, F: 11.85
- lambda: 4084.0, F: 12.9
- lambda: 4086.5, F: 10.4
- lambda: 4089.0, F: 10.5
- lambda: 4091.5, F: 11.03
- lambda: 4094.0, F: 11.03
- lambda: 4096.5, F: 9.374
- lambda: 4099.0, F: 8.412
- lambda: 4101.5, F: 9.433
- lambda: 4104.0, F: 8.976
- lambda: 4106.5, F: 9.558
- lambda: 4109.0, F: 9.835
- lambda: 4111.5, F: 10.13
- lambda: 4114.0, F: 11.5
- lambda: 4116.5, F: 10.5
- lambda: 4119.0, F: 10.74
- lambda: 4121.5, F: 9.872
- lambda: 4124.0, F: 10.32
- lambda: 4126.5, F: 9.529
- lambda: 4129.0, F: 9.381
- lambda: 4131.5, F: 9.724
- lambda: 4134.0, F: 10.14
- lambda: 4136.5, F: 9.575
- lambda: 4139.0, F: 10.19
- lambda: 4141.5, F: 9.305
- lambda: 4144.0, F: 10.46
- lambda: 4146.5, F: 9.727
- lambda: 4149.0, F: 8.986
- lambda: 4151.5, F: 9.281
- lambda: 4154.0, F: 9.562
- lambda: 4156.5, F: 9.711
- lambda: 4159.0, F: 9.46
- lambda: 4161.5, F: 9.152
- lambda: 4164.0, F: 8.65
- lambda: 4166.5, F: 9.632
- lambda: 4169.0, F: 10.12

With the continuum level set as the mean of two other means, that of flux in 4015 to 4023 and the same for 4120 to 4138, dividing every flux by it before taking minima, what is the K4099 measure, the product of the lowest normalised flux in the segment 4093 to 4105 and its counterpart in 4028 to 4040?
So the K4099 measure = 0.88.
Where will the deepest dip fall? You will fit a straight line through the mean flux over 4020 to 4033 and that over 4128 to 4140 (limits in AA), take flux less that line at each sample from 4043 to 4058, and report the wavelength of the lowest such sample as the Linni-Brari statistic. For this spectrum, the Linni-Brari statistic 4046.5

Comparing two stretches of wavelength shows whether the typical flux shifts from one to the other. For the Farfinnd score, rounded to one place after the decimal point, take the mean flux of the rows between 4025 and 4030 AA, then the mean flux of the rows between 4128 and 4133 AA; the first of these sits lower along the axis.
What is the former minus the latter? 1.4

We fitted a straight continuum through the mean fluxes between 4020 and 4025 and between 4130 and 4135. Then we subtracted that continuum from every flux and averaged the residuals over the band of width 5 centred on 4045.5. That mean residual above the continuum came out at 0.3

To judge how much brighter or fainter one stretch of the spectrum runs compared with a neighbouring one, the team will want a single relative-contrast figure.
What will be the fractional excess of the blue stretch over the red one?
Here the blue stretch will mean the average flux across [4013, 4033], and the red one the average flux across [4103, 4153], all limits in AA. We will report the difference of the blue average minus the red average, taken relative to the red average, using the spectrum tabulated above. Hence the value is 0.033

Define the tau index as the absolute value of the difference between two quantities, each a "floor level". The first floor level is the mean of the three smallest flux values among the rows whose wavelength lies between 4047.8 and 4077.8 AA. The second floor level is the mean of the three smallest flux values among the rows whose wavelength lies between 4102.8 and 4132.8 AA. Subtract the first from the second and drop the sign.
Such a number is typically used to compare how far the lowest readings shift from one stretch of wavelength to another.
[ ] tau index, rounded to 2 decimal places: 0.04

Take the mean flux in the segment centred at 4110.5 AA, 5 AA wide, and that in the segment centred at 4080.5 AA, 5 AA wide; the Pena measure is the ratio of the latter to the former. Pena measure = 1.12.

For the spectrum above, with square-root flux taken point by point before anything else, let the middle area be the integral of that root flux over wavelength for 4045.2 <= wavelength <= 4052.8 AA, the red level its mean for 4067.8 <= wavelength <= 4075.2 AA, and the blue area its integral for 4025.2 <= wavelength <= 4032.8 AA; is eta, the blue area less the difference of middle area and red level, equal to 4.2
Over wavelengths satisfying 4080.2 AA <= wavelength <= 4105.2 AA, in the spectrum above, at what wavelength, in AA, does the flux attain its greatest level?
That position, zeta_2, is 4084.0 AA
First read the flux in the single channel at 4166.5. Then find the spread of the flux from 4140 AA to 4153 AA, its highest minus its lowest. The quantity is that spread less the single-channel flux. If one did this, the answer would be -8.2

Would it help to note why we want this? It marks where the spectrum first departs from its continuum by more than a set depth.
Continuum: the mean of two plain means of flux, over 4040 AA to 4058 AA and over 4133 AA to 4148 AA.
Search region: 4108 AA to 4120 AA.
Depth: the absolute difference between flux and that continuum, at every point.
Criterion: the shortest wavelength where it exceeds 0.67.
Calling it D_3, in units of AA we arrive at 4114.0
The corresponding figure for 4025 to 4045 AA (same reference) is 4026.5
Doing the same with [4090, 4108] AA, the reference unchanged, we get 4091.5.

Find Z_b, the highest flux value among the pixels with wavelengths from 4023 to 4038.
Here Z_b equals 11.03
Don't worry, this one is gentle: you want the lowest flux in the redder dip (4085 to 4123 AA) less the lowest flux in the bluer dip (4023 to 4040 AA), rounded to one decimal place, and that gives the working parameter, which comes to -1.5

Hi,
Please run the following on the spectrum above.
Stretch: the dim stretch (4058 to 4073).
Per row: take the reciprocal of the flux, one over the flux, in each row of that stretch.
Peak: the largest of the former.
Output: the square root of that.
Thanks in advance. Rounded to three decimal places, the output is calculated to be 0.334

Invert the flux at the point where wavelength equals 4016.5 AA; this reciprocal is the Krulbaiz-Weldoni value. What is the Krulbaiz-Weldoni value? 0.099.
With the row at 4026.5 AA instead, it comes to 0.091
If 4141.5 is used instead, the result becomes 0.107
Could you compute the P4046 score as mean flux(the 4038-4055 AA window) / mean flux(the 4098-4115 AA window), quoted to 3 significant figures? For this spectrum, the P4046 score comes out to 1.03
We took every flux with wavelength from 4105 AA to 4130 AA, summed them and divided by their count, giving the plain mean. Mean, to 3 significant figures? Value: 10.1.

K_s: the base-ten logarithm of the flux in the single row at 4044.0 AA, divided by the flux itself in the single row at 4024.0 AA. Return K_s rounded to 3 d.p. 0.100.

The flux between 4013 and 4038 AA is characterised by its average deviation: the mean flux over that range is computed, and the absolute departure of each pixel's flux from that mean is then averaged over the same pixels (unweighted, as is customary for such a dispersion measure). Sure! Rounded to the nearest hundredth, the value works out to 0.48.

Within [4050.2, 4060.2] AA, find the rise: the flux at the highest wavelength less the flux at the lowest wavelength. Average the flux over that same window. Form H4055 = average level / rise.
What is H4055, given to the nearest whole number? -15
